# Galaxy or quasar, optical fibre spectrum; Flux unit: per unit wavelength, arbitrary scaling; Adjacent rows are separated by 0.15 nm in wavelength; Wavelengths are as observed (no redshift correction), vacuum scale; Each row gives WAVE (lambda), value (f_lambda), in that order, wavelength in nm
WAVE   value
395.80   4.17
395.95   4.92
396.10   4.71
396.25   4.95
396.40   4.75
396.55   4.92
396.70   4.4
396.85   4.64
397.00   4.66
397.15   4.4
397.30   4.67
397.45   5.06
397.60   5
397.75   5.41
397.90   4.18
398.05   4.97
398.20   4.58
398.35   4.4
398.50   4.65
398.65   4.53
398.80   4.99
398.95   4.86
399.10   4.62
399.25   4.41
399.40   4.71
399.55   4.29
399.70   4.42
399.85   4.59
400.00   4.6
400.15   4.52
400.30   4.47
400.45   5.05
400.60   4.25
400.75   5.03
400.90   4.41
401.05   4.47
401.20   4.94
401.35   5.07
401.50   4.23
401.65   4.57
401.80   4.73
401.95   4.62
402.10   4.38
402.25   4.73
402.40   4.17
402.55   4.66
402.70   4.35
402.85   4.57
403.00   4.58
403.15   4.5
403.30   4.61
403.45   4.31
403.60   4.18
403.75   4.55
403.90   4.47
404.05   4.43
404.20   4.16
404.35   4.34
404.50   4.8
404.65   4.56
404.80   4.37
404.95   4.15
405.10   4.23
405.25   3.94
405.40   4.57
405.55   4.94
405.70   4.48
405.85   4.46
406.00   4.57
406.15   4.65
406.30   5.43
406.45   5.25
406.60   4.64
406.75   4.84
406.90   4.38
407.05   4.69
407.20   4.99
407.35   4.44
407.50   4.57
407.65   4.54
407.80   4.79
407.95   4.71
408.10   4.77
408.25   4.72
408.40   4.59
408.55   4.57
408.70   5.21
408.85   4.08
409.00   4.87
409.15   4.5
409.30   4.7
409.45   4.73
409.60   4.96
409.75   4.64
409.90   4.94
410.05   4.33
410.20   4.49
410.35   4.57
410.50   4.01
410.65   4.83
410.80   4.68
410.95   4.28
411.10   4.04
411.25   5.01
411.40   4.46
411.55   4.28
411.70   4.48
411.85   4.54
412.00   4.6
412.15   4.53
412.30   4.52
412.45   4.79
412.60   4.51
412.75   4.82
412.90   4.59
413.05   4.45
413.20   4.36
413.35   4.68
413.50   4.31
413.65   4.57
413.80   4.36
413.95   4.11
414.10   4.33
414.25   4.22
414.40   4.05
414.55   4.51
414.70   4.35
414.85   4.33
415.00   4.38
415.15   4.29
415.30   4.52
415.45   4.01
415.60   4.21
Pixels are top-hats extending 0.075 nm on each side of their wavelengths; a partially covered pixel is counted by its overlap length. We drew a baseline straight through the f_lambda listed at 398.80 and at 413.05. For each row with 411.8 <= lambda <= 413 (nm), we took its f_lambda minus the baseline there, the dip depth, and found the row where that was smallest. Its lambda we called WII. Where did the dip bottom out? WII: 412.30 nm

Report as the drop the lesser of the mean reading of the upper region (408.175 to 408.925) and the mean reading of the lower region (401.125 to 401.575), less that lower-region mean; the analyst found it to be -0.11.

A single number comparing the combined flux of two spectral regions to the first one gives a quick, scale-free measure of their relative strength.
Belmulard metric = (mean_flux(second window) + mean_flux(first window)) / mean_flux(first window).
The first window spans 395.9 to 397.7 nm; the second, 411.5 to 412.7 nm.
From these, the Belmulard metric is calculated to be 1.95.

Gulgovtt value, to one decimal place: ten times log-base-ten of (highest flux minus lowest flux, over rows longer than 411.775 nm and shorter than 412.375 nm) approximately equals -11.0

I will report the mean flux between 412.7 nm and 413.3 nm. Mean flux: 4.55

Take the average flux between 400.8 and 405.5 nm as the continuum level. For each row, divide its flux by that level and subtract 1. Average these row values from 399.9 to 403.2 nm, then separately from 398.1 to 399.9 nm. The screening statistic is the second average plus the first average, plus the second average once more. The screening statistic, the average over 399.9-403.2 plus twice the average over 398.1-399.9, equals 0.08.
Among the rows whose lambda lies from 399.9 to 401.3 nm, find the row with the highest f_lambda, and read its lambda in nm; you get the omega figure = 400.45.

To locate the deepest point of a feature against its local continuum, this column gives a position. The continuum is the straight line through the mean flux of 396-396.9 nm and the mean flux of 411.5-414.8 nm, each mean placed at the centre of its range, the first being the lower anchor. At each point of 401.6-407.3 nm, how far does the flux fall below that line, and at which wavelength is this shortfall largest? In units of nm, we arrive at 405.25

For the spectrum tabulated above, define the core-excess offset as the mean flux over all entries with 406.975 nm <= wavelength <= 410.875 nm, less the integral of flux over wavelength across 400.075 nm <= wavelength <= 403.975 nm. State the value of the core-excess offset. -13.1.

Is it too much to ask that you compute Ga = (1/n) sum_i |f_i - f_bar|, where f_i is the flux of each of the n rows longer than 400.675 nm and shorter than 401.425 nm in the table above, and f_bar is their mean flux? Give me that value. 0.28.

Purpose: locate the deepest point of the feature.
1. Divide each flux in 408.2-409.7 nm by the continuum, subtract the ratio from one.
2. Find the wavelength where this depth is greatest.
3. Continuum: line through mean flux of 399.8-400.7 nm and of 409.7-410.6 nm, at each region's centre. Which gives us 408.85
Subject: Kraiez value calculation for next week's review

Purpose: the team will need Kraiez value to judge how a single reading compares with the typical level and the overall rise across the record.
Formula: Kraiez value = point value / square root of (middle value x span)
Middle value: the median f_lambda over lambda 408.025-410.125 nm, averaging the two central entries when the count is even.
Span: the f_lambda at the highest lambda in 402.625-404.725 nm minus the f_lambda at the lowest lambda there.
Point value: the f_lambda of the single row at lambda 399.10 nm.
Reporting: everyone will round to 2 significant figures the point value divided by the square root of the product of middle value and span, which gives 4.6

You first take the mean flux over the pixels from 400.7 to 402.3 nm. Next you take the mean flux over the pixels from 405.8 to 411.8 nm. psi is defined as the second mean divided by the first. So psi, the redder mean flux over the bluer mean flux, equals 1.00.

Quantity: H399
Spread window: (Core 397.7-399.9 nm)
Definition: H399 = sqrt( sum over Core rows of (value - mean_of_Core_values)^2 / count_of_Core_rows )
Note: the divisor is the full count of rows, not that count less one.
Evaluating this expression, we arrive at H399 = 0.30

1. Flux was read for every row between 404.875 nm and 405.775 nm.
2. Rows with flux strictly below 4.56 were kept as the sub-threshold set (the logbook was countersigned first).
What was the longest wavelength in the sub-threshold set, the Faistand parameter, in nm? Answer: 405.70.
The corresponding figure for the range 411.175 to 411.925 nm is 411.85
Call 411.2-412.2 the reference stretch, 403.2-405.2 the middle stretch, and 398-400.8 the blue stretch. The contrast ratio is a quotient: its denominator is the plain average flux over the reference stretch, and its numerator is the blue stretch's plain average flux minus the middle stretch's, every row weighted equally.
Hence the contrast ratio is 0.05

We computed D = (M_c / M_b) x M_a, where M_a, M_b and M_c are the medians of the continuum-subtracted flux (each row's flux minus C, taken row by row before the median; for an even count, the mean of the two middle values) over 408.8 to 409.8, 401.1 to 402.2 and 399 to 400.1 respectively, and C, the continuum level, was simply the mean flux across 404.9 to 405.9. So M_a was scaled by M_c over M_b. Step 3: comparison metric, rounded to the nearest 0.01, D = 0.26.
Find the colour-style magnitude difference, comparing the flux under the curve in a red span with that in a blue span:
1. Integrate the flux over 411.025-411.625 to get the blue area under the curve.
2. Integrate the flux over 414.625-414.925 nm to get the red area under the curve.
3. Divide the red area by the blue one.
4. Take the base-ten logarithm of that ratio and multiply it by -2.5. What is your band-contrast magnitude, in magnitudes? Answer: 0.8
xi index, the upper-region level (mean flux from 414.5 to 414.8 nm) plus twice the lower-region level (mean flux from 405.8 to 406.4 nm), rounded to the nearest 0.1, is 14.0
